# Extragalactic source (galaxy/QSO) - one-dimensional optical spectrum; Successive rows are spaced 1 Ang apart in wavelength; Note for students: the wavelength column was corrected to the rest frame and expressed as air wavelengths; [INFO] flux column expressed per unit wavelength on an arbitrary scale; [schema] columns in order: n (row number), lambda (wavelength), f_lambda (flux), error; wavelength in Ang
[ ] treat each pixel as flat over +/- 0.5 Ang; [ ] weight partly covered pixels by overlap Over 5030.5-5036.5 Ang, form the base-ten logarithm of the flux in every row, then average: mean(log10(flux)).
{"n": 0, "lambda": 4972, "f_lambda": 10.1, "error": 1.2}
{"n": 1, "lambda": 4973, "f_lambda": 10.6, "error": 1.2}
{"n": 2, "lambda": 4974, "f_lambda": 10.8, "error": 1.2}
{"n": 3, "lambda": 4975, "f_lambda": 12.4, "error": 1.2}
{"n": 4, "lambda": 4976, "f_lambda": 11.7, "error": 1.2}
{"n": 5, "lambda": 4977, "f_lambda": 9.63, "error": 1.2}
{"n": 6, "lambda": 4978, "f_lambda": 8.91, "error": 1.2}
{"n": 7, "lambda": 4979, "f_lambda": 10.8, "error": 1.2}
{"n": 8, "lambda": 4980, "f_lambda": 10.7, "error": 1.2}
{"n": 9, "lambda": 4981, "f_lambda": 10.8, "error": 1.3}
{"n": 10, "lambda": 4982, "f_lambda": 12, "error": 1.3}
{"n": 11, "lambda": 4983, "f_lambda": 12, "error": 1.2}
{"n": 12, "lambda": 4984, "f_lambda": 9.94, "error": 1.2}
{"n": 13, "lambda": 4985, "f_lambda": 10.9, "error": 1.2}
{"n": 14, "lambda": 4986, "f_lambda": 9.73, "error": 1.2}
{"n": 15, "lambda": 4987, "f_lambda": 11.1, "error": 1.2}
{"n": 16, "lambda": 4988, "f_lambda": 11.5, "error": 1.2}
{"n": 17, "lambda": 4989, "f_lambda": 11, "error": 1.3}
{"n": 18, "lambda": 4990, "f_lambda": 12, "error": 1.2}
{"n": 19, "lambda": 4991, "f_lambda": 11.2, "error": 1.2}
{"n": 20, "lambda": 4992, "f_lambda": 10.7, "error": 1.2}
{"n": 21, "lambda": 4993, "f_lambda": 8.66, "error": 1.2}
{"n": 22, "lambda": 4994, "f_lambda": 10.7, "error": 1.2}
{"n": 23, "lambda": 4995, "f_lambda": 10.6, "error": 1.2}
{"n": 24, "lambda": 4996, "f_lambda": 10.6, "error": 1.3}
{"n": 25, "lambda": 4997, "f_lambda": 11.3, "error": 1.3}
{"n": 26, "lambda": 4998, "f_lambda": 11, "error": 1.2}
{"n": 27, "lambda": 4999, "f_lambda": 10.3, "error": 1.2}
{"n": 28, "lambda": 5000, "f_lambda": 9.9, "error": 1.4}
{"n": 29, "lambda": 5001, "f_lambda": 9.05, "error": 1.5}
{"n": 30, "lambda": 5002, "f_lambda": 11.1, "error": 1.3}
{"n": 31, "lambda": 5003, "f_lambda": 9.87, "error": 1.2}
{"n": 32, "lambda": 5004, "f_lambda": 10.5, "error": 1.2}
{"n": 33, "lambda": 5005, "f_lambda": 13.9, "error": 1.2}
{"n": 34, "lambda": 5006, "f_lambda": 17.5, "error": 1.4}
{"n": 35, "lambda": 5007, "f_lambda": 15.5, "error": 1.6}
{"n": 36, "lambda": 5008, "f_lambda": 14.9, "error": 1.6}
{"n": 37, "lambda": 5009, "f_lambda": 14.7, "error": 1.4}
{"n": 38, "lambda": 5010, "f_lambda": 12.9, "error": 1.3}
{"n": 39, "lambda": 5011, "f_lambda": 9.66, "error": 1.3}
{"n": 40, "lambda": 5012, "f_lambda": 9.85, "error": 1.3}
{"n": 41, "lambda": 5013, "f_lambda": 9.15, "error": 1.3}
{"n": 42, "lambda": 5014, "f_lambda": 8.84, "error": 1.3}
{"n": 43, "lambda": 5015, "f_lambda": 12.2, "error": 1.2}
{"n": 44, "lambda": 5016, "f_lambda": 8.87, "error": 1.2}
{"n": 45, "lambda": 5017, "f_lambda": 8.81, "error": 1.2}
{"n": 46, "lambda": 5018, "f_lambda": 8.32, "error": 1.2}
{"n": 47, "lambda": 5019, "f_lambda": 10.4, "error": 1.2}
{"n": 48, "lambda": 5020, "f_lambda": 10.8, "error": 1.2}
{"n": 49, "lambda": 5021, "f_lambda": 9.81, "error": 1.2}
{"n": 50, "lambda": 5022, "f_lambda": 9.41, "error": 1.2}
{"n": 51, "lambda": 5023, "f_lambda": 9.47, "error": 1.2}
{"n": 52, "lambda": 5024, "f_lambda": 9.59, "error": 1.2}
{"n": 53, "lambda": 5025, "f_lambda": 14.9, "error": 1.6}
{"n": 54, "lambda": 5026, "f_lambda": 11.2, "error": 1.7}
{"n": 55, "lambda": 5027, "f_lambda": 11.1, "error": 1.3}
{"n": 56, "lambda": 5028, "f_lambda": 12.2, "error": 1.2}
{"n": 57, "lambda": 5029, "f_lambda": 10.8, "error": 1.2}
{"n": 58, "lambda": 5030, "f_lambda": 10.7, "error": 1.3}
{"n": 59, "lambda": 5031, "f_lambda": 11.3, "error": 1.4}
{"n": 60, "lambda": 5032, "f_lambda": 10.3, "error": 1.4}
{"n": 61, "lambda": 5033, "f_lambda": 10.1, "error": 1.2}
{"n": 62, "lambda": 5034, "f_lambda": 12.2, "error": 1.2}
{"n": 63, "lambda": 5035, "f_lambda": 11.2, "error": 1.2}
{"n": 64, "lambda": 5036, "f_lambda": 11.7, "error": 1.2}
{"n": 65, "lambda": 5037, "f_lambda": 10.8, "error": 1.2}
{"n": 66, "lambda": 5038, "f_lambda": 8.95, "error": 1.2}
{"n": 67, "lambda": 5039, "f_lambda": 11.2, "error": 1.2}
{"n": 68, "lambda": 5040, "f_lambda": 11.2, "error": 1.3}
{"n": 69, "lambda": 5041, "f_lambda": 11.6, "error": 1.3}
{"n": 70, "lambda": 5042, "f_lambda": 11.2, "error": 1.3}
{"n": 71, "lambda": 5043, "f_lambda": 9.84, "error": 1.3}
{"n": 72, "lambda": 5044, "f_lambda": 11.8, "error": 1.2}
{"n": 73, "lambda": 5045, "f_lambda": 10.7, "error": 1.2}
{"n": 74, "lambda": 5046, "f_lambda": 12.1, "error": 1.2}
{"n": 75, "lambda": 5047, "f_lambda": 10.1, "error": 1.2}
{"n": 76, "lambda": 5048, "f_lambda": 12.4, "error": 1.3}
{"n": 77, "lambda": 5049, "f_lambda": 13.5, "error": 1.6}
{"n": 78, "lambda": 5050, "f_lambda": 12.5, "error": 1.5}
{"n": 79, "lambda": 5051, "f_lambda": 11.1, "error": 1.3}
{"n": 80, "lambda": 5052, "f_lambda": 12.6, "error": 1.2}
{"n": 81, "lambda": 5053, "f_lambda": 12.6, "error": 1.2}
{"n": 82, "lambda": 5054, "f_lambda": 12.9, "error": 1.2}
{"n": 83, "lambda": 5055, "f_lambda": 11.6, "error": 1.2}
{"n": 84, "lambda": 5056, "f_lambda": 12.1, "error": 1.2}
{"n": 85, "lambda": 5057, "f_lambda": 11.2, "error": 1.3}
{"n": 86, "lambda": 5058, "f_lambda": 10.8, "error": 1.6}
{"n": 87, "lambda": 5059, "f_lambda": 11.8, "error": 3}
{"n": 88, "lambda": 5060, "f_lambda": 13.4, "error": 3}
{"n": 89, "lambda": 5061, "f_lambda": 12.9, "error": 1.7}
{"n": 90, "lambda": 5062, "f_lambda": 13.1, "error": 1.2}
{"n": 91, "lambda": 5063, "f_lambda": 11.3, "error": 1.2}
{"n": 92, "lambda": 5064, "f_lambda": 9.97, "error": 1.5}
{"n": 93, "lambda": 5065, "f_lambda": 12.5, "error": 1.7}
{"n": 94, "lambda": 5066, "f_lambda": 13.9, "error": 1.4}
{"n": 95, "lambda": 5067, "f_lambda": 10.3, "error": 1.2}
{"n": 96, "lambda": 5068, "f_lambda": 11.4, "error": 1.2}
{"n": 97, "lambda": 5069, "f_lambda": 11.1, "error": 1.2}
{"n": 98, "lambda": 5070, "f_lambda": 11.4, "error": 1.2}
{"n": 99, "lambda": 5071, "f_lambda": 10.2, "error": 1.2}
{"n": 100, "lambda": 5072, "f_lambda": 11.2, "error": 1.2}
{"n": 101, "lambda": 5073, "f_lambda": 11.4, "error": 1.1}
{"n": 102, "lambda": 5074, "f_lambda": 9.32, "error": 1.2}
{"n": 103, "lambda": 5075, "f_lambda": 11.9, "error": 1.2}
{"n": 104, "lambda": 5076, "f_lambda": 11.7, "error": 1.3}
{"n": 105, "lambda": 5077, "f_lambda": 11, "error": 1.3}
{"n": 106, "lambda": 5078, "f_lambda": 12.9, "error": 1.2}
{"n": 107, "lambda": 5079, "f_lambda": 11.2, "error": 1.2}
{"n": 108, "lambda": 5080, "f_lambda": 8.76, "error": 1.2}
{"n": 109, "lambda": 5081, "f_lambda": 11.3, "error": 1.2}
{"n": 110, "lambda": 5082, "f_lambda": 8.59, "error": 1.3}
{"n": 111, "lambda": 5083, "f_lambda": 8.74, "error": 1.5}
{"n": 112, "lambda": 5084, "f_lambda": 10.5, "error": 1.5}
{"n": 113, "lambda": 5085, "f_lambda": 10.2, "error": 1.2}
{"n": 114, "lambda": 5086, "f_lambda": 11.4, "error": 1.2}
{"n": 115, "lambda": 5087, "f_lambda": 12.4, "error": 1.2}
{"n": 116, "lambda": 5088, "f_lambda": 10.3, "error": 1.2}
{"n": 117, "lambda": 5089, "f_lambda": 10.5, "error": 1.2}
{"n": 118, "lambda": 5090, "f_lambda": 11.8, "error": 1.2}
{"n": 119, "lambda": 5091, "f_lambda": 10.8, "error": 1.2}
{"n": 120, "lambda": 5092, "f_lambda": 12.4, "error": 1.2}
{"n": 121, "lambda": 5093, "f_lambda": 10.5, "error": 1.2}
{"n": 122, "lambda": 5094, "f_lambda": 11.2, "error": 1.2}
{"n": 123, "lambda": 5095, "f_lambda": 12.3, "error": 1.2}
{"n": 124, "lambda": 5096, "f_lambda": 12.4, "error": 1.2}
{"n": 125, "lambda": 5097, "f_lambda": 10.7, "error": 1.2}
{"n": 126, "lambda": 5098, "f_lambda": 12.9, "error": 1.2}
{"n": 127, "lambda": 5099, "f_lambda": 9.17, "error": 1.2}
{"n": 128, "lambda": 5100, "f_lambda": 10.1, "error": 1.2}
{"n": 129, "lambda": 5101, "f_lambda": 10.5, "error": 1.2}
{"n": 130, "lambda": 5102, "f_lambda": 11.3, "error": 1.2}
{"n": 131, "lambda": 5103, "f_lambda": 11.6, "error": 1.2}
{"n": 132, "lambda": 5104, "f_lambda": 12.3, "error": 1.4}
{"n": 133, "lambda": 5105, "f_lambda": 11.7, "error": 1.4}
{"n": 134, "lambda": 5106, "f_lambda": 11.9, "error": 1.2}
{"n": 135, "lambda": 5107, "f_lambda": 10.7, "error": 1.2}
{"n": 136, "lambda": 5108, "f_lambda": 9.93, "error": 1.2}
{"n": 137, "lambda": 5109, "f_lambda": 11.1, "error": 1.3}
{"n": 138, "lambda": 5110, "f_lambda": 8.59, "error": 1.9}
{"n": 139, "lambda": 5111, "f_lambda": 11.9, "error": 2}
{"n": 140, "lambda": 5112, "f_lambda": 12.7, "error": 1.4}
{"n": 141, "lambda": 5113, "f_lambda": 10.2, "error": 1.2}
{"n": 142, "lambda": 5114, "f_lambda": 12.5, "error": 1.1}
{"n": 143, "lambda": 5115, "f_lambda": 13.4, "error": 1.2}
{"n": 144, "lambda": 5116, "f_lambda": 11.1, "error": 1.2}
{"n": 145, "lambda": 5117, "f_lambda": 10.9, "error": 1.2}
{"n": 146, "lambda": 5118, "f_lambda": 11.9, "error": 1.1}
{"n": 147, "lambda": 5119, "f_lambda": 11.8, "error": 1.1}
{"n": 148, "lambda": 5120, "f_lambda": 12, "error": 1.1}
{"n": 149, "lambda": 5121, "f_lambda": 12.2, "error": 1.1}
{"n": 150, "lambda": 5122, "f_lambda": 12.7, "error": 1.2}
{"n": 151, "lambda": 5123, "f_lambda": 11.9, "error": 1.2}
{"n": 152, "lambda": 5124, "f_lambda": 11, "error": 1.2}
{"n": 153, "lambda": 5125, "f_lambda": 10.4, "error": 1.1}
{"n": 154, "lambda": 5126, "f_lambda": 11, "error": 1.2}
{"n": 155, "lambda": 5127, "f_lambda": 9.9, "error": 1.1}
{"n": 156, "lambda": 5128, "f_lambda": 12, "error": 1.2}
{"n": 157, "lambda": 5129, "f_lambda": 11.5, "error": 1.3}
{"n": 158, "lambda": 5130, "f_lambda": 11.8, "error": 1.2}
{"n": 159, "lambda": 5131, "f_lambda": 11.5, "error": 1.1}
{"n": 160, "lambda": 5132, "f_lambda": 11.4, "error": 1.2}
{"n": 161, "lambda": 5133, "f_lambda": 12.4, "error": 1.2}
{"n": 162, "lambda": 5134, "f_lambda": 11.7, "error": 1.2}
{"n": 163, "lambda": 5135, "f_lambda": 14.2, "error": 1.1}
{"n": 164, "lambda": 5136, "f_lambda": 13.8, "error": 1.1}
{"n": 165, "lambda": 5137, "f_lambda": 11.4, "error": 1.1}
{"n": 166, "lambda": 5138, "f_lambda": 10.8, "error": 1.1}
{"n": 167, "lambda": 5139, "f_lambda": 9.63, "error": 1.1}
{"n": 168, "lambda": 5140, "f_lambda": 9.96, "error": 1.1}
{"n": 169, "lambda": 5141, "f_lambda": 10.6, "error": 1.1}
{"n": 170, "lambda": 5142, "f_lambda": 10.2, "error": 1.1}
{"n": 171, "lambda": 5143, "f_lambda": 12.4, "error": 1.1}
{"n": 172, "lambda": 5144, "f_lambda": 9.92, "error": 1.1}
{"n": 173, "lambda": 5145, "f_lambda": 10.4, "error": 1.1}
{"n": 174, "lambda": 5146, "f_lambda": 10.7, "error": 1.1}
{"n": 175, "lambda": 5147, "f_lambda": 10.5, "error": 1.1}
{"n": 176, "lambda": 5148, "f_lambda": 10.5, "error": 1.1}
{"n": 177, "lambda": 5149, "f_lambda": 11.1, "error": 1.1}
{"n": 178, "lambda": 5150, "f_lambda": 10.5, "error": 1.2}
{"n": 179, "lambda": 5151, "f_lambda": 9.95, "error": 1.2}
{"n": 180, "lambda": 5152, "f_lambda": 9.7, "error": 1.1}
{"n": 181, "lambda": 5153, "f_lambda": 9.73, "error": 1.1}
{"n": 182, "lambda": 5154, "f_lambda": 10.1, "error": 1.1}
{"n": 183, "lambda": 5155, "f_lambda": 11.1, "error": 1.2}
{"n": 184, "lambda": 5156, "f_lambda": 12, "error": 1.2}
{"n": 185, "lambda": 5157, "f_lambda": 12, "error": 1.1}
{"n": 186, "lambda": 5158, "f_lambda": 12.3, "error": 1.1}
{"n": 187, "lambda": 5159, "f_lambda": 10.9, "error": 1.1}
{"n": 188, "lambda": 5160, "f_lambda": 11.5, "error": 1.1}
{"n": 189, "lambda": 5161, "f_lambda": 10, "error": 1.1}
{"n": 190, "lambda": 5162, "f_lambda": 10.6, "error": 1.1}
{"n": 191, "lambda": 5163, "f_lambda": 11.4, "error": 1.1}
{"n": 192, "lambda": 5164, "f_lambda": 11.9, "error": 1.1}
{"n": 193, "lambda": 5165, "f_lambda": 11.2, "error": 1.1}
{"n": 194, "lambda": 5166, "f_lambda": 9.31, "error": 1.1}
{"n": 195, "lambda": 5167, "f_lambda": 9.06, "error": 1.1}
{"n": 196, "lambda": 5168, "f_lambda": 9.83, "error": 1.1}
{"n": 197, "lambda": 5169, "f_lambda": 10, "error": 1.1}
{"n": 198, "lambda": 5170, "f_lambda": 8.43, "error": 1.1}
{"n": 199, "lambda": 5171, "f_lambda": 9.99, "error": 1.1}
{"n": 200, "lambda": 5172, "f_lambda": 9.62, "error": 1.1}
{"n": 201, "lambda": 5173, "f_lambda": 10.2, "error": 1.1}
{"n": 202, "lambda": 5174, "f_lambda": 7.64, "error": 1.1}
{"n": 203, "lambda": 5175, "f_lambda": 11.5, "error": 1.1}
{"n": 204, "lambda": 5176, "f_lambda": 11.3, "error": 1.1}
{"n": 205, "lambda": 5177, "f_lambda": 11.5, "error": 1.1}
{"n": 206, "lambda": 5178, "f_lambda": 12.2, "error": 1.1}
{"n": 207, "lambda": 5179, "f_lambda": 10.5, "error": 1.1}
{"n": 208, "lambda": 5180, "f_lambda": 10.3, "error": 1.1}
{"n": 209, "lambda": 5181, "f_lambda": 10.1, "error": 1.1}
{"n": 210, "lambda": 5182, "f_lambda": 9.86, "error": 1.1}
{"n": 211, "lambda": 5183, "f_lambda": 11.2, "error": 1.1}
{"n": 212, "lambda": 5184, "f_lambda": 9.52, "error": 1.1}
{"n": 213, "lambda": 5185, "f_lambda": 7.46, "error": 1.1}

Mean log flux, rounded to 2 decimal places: 1.05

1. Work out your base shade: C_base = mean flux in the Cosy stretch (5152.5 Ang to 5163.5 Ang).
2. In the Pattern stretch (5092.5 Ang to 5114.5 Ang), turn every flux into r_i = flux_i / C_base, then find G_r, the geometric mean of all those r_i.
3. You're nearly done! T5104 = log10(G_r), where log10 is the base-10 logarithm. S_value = 0.00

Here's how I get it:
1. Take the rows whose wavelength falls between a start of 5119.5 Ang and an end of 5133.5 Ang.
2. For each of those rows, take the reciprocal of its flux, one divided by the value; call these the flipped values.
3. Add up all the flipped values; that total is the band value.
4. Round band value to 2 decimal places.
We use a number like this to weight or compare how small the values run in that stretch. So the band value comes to 1.22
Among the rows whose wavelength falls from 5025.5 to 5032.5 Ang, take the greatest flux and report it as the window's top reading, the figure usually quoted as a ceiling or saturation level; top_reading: 12.2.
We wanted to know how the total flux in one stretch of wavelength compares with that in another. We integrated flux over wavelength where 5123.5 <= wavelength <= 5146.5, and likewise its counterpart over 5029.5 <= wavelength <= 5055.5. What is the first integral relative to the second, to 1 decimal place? 0.9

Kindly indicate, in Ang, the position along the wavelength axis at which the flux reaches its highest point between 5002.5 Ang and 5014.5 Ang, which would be 5006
